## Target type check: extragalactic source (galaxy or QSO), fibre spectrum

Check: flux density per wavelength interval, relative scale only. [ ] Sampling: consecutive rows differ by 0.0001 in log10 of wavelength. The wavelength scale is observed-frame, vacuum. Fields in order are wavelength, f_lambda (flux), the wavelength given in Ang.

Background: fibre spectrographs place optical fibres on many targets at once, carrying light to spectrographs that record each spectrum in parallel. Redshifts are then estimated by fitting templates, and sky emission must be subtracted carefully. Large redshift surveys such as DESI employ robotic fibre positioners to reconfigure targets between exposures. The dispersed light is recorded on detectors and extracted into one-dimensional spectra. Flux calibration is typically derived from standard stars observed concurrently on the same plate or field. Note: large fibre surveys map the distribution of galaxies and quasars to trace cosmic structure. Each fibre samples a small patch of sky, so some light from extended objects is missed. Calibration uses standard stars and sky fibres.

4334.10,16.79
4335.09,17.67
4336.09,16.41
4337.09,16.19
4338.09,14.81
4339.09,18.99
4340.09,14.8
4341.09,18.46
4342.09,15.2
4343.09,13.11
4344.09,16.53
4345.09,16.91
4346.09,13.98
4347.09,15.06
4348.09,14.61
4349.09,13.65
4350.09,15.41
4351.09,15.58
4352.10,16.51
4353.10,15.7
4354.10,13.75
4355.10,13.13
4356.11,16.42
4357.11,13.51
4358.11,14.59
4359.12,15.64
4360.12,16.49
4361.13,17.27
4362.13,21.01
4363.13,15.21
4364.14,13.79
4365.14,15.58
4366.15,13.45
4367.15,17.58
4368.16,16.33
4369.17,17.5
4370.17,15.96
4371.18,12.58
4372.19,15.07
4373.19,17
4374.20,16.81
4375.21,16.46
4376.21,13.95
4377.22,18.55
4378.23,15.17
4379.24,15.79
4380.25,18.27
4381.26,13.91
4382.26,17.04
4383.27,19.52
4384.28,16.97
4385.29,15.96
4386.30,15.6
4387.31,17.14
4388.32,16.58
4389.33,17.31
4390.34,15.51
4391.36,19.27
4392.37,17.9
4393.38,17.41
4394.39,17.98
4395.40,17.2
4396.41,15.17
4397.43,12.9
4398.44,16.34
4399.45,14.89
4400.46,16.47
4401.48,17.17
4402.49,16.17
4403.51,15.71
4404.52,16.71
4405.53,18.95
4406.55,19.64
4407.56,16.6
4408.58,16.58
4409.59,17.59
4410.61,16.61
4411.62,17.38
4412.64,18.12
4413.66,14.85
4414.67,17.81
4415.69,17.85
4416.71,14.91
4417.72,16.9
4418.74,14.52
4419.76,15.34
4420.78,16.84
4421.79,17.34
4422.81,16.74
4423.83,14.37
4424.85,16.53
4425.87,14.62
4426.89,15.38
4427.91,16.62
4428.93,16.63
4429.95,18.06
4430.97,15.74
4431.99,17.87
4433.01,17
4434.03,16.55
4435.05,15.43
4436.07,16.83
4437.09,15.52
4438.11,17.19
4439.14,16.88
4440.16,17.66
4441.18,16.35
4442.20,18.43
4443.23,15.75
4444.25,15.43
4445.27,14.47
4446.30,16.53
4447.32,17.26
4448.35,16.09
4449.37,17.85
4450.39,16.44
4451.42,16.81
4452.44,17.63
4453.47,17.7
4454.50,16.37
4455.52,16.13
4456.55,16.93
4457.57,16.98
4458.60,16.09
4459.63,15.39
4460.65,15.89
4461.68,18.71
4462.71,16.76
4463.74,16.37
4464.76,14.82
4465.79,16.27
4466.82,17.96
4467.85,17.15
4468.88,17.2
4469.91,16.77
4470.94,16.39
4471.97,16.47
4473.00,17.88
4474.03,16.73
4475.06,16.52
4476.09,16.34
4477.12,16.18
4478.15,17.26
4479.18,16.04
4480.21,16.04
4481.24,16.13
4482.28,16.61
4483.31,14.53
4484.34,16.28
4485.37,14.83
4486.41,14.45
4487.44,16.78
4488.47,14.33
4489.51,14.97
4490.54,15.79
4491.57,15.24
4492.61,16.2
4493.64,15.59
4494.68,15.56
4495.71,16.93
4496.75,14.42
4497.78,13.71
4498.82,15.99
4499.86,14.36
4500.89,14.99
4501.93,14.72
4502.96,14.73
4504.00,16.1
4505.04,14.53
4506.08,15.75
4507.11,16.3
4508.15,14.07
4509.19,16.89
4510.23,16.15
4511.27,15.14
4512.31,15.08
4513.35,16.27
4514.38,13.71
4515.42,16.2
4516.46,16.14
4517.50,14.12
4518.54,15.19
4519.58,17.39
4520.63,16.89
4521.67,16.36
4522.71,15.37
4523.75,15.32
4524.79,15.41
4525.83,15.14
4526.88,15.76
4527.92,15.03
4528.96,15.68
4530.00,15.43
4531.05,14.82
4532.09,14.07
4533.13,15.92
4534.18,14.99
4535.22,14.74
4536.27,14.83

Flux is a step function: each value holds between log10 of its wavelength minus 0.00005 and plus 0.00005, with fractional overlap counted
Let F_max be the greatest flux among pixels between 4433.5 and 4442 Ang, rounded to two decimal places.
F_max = 17.66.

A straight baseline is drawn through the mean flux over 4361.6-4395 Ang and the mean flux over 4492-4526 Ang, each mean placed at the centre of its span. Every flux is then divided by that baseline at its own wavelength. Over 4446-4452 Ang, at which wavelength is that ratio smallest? 4448.35 Ang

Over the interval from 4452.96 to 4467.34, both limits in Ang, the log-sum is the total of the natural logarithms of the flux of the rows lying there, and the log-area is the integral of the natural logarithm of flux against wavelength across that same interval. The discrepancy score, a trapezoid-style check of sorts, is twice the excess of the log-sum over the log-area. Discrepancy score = -2.1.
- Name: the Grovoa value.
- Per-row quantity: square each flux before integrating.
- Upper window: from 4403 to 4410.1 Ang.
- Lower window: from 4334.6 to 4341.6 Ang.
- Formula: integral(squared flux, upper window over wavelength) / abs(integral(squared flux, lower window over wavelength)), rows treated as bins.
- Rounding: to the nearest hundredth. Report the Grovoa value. 1.09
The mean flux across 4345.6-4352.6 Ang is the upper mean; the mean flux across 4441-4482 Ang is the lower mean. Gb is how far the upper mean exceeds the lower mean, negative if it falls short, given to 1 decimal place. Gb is -1.6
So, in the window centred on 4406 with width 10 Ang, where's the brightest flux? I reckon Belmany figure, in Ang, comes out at 4406.55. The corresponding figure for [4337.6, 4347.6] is 4339.09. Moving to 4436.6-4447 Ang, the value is 4442.20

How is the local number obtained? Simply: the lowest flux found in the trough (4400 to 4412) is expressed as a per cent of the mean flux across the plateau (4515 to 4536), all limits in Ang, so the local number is 101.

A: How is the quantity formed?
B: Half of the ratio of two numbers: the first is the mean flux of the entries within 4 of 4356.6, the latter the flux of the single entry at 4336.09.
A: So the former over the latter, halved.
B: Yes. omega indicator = 0.454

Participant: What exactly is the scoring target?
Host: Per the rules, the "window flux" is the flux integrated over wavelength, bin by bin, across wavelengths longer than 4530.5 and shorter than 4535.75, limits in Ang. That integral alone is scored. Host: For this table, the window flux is 78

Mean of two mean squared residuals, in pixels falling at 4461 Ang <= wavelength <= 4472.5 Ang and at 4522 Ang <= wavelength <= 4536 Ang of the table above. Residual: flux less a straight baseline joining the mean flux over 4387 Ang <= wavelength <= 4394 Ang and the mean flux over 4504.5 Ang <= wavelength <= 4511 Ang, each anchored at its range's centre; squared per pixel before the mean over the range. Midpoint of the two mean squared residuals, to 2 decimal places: 0.74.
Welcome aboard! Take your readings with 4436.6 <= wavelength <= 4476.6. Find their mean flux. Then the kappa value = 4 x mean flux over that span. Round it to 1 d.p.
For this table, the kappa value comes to 66.7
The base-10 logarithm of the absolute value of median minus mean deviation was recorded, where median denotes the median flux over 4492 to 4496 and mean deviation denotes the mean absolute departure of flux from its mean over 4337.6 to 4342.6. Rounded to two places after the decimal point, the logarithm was 1.15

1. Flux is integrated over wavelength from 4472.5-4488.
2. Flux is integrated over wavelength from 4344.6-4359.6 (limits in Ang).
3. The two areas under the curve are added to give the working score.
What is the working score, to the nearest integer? 475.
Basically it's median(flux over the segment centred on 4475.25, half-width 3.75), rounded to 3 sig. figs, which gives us 16.5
